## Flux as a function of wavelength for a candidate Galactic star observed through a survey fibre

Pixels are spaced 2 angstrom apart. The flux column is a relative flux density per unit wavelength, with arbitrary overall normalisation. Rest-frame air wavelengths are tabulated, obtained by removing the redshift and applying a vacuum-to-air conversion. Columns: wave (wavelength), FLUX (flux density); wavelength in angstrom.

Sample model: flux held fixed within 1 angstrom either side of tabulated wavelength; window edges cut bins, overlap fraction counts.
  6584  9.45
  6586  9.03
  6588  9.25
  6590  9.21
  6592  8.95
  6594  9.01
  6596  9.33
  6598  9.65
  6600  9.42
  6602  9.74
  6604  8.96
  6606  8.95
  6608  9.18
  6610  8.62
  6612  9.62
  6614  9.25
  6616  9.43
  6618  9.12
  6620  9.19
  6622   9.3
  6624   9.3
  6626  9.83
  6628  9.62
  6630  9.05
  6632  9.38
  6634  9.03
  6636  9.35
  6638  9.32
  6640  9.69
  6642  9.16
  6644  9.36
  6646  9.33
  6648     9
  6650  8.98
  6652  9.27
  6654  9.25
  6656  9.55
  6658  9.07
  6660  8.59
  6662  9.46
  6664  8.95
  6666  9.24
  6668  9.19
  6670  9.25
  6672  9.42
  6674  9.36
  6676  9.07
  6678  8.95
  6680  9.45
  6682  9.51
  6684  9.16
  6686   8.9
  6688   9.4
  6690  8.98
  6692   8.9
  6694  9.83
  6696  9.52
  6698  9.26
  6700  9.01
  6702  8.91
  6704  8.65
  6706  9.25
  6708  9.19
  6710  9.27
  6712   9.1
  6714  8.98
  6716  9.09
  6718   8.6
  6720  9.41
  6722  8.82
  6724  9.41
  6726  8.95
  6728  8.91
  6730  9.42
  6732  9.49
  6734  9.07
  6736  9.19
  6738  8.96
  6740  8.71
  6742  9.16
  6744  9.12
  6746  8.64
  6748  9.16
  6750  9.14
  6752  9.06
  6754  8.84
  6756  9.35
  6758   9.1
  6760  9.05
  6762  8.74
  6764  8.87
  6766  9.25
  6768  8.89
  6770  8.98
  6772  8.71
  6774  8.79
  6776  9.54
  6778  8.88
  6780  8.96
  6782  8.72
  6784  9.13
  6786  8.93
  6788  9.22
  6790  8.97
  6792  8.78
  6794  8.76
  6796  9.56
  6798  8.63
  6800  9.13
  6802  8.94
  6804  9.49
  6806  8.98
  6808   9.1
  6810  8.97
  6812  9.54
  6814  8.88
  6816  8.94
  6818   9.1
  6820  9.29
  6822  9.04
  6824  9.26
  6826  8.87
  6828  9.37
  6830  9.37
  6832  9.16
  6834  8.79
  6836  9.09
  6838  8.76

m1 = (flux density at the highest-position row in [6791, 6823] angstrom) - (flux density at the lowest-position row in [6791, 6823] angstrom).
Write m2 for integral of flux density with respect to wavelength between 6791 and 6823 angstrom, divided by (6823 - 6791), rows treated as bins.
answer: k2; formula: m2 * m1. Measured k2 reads 2.4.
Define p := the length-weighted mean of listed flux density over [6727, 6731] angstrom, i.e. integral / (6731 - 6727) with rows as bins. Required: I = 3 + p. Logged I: 12.2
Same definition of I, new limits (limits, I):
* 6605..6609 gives 12.1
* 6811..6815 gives 12.2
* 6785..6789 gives 12.1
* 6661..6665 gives 12.2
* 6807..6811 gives 12.0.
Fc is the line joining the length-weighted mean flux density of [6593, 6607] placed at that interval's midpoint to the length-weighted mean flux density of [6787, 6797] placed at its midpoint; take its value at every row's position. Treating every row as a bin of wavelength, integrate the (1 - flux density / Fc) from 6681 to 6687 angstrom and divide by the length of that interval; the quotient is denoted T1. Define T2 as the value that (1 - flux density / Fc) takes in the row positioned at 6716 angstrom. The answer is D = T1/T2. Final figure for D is 0.02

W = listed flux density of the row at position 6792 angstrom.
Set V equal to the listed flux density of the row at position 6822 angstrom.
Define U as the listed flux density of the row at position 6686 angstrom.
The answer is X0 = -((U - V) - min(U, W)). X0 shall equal 8.9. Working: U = 8.9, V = 9.04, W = 8.78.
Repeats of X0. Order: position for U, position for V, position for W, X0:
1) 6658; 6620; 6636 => 9.2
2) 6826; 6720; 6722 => 9.4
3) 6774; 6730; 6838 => 9.4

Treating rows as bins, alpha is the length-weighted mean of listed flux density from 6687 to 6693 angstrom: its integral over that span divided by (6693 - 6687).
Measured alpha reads 9.09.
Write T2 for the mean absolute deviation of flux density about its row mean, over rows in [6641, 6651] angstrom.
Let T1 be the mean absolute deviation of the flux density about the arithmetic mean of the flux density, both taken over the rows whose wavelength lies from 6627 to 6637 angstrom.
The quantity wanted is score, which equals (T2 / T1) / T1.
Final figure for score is 4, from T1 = 0.20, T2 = 0.14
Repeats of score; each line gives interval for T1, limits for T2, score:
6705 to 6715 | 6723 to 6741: 25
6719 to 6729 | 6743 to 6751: 3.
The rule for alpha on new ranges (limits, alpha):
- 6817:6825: 9.17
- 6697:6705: 8.96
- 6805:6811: 9.02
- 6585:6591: 9.16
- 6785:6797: 9.04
